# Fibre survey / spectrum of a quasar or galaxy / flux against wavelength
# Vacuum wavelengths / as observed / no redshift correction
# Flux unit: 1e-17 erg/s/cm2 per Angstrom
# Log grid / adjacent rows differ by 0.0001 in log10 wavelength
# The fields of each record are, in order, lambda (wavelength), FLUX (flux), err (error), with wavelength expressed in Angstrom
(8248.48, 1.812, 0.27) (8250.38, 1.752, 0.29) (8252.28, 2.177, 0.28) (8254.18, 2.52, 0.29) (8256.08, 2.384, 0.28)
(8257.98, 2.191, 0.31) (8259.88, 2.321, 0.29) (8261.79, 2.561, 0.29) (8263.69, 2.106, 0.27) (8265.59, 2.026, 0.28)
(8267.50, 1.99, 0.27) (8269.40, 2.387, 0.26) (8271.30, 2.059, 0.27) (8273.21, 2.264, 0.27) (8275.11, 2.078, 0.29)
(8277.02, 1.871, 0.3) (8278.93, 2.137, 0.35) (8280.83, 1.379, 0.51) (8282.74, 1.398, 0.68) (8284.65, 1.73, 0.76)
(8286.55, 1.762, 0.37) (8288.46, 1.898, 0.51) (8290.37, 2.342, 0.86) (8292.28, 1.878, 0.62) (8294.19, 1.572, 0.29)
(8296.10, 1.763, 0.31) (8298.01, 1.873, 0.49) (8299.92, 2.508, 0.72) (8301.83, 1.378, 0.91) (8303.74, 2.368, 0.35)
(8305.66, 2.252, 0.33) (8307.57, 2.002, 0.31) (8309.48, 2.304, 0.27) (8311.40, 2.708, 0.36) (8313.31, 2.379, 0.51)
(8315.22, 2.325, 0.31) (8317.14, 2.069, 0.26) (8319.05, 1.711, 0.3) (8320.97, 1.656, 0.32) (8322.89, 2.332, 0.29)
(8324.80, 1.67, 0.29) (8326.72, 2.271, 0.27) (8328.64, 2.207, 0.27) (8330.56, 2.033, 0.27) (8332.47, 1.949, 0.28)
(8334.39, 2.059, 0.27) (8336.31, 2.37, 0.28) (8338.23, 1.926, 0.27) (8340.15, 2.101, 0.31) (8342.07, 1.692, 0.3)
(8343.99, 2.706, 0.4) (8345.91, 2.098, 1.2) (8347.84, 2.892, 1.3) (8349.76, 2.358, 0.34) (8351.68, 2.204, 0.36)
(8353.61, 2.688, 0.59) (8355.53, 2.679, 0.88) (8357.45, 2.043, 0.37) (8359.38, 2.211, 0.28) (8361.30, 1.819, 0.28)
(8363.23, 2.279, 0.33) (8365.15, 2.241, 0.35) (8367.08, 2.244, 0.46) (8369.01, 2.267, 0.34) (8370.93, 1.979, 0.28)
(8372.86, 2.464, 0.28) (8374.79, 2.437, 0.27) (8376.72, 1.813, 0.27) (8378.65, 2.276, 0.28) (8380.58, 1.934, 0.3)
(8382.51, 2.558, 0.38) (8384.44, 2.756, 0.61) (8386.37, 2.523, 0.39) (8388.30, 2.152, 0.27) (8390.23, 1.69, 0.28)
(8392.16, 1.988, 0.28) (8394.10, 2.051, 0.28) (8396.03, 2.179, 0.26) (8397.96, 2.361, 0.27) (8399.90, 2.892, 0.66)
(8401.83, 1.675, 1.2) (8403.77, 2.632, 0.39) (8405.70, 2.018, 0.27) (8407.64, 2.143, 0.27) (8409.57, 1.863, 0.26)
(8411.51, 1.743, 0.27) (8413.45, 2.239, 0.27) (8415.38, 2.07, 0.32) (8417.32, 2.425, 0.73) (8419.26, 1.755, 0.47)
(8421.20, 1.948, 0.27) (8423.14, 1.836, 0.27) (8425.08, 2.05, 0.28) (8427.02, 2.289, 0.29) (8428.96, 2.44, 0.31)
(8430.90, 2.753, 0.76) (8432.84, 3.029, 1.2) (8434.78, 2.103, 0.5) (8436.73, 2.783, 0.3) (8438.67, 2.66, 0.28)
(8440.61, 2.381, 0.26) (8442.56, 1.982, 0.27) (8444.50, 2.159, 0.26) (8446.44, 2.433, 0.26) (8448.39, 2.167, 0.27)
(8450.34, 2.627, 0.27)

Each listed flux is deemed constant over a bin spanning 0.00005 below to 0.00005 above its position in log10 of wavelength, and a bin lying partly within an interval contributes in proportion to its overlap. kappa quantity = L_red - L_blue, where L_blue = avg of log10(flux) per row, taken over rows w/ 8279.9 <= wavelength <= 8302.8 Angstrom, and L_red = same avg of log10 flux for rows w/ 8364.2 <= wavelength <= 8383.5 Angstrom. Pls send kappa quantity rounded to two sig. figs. 0.099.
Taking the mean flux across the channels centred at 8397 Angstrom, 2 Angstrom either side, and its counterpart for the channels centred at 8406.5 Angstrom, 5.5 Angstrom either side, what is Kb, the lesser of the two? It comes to 2.0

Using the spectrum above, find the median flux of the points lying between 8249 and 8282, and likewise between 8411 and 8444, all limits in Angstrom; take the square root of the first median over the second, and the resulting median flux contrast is 0.98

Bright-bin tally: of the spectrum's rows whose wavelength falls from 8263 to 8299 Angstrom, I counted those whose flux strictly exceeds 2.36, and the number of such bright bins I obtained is 1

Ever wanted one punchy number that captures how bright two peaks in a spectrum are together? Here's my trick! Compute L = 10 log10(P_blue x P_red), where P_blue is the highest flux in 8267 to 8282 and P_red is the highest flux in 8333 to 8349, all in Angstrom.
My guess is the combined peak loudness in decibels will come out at 8.39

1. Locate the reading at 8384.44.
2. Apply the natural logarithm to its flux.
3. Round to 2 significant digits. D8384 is 1.0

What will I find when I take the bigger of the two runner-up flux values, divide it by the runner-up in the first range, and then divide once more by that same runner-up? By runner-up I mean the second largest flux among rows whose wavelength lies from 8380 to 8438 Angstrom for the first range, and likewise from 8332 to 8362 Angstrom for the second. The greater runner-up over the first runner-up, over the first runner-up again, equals 0.346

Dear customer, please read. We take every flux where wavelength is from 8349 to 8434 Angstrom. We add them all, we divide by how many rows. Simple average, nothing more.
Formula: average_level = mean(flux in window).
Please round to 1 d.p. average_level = 2.2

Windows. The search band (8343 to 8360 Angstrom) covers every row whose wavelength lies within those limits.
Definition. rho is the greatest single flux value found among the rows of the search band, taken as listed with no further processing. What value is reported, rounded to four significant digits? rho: 2.892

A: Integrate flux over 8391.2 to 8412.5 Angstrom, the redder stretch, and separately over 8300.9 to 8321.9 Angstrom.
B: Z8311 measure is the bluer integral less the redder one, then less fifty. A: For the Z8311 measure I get -51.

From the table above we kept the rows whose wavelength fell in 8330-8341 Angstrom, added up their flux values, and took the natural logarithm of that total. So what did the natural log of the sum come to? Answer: 2.5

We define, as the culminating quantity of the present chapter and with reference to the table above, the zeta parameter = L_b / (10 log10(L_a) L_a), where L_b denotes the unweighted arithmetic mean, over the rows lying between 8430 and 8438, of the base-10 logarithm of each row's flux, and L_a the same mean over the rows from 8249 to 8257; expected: -0.265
